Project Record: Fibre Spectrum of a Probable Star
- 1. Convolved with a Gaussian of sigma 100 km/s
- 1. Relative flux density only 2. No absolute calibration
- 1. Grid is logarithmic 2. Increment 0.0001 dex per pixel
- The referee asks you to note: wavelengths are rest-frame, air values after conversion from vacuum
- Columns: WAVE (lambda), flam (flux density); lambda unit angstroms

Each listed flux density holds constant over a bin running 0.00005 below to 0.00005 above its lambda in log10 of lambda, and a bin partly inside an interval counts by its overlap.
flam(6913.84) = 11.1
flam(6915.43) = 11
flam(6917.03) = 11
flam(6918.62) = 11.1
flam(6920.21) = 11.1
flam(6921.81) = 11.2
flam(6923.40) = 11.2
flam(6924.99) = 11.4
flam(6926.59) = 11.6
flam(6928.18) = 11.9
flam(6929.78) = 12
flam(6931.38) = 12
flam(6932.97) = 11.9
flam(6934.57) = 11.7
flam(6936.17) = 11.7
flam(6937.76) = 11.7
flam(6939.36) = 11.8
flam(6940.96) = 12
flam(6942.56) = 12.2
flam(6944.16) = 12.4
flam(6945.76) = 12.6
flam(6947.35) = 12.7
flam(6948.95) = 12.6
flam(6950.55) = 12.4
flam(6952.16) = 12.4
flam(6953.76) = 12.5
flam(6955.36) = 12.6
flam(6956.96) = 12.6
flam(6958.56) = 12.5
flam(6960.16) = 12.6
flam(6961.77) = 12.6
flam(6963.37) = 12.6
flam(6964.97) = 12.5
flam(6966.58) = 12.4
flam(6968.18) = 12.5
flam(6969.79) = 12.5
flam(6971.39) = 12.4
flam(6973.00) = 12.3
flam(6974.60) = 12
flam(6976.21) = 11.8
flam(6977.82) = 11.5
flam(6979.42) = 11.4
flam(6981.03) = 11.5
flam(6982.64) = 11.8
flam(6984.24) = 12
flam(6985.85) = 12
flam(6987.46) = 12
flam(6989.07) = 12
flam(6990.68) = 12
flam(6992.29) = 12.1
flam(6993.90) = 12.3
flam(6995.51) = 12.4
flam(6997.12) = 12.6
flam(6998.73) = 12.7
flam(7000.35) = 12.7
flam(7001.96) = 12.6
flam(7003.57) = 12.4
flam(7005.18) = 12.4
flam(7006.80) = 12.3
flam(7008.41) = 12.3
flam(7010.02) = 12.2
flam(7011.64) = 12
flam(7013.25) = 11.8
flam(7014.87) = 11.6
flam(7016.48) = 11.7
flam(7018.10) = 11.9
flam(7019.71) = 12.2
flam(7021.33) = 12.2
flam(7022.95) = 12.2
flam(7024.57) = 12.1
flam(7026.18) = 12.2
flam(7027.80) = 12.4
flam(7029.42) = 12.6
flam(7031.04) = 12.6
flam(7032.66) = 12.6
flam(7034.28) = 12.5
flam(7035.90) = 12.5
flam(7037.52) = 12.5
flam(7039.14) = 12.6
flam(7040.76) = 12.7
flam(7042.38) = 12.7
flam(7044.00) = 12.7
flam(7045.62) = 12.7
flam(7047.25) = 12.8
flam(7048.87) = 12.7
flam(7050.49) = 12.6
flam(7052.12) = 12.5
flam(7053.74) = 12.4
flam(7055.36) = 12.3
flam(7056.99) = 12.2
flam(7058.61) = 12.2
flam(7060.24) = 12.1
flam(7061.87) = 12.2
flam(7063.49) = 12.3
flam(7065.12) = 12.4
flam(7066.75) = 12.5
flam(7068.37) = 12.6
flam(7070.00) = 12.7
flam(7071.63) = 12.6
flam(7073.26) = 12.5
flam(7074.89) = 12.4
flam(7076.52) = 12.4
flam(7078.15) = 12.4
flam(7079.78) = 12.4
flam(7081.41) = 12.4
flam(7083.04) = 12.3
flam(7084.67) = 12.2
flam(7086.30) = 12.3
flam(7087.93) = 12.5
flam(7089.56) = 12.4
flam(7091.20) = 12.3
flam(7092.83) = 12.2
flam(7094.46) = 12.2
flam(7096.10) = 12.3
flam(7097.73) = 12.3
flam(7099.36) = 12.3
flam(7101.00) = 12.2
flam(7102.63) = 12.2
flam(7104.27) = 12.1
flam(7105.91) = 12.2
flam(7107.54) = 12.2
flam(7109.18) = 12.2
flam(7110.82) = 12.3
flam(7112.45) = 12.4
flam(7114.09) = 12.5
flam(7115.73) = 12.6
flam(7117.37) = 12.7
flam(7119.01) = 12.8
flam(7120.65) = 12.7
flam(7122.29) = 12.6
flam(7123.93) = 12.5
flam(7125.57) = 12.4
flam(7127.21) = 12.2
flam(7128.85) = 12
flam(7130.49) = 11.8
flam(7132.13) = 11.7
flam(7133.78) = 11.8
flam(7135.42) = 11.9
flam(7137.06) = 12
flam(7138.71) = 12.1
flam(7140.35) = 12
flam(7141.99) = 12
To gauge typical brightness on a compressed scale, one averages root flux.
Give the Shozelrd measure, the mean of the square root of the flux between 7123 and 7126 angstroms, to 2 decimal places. 3.53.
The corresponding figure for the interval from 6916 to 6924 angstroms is 3.33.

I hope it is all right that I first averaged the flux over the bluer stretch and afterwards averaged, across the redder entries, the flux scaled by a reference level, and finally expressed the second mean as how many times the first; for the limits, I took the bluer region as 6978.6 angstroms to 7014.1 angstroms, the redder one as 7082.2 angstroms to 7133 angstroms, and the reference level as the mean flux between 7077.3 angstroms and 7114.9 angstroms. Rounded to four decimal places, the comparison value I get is 0.0823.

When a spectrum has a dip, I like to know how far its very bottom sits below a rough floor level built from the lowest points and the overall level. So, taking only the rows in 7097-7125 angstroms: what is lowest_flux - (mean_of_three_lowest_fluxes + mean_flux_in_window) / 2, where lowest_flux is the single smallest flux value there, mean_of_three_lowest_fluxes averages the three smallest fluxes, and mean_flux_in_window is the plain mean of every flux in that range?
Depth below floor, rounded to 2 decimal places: -0.18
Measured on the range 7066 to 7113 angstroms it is -0.16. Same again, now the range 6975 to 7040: -0.42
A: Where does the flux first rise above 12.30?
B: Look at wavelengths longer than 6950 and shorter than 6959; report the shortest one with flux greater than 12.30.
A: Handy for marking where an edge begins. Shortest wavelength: 6950.55 angstroms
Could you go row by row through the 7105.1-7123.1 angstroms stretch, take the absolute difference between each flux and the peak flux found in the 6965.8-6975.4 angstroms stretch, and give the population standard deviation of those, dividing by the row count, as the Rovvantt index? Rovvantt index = 0.100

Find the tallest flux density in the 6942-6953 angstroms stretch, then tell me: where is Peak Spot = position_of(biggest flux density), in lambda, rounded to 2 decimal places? 6947.35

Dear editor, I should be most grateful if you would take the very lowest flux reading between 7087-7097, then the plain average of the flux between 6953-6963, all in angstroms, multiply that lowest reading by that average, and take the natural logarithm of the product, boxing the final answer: 5.03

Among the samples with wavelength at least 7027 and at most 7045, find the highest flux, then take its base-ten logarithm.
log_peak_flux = 1.10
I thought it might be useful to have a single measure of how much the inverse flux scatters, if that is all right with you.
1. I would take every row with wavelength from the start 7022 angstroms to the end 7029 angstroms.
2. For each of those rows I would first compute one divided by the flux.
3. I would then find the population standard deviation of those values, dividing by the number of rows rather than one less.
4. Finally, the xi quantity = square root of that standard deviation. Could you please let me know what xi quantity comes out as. 0.027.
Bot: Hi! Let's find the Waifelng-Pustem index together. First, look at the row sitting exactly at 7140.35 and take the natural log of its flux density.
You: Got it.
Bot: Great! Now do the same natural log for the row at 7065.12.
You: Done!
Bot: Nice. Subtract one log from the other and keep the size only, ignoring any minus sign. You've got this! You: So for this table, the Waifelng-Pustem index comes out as 0.033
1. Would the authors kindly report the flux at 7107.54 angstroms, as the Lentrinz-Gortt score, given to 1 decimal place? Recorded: 12.2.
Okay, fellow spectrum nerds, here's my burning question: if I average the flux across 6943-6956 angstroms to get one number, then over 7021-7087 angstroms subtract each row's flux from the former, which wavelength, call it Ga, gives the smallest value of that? 7047.25 angstroms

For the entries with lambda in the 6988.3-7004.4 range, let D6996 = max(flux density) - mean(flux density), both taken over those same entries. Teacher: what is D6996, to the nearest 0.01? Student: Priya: 0.32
